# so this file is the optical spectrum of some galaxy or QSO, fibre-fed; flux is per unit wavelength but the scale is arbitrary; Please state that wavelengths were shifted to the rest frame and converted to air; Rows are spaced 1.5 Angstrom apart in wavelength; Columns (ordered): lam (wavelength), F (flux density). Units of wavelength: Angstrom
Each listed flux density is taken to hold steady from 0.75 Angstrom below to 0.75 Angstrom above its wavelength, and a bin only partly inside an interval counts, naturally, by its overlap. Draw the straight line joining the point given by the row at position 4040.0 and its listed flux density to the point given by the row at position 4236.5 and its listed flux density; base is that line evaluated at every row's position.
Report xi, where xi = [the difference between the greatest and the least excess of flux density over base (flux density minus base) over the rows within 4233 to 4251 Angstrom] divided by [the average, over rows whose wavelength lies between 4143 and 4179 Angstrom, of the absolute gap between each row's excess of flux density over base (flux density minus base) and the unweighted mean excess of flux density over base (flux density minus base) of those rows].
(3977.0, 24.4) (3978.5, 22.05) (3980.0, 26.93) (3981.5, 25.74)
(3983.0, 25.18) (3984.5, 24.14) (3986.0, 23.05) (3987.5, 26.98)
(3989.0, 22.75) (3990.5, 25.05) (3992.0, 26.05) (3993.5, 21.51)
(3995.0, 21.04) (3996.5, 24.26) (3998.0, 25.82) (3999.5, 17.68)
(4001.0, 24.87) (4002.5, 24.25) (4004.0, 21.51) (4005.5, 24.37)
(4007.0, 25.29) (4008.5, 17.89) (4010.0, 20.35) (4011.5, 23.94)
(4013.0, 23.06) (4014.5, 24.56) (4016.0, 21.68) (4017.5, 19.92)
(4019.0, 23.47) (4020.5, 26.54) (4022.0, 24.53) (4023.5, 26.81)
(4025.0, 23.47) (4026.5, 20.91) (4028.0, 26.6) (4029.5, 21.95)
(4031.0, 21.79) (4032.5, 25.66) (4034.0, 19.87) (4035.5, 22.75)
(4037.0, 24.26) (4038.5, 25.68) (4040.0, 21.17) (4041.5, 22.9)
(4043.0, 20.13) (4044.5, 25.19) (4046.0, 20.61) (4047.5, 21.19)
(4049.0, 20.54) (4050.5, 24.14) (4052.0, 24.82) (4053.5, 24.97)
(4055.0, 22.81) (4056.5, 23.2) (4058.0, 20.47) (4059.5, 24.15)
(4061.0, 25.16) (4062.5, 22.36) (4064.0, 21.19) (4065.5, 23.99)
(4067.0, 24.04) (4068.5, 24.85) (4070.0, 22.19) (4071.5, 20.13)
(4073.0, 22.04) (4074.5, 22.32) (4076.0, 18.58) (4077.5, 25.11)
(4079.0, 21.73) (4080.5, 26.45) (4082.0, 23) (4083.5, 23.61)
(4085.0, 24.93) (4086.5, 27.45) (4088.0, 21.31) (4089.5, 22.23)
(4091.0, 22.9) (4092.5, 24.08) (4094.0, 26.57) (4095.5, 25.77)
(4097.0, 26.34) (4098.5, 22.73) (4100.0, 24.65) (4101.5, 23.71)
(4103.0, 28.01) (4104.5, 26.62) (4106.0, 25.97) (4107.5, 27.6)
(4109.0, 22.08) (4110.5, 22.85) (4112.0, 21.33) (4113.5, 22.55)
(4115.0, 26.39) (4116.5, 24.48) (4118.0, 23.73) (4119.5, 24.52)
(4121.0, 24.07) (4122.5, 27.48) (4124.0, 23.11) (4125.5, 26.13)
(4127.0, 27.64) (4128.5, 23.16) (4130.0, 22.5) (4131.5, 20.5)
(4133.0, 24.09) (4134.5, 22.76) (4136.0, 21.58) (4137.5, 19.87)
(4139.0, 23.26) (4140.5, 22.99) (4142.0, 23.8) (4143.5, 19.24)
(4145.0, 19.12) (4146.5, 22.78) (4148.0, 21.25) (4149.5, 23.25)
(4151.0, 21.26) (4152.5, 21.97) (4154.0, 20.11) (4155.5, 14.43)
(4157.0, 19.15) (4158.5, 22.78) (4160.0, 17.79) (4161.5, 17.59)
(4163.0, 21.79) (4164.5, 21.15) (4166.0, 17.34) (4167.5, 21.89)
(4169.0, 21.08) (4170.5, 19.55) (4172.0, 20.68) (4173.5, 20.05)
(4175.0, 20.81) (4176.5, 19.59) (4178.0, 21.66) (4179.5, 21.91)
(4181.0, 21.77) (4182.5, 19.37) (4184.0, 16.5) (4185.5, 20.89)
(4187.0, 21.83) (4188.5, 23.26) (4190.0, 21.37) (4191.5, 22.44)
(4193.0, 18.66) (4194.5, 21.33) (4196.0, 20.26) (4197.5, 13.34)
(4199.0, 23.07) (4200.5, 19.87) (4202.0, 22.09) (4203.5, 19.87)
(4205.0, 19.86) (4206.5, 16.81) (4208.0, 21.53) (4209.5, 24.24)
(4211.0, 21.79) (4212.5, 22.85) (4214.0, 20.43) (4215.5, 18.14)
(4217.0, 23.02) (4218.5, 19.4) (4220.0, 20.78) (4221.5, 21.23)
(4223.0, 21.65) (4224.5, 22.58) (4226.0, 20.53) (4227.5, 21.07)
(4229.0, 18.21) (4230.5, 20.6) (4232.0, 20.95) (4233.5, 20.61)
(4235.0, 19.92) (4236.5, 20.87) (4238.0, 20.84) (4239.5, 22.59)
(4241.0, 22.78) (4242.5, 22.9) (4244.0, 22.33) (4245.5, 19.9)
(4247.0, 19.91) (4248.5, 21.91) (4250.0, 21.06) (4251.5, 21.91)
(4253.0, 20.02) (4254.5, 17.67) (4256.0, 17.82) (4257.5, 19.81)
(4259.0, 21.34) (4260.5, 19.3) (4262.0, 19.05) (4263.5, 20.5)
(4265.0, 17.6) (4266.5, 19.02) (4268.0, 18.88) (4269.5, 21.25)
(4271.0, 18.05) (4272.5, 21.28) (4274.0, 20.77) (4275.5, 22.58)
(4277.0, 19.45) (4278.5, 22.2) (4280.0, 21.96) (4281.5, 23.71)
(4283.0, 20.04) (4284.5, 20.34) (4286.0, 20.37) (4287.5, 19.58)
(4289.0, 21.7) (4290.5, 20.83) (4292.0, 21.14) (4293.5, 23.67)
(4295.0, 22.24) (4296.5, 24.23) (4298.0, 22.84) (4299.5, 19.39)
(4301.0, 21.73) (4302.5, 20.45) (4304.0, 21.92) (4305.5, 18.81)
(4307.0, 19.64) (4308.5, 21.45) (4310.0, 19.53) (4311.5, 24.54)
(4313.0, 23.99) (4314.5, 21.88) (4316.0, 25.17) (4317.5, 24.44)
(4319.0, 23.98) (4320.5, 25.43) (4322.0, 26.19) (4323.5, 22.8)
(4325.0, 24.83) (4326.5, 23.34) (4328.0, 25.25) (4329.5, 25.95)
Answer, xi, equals 2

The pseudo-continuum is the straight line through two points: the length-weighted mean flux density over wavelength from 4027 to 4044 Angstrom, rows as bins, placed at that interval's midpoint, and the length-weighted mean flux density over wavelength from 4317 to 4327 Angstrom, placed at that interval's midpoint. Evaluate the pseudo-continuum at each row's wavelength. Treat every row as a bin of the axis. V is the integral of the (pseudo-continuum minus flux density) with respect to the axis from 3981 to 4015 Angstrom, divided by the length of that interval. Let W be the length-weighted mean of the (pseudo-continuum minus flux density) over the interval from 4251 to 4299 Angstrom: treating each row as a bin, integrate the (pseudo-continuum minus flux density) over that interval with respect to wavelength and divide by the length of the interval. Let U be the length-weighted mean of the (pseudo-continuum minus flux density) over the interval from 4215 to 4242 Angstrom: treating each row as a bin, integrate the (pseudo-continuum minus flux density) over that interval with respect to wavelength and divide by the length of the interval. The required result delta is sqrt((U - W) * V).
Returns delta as 0.6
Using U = 3.1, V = -0.6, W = 3.6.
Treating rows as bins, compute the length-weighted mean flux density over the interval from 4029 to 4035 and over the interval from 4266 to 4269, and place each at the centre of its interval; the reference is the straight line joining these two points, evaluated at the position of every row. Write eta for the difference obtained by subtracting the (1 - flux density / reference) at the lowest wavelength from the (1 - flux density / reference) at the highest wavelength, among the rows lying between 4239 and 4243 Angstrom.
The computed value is -0.02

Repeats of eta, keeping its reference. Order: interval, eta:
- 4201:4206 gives 0.11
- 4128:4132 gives 0.12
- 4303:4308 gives 0.12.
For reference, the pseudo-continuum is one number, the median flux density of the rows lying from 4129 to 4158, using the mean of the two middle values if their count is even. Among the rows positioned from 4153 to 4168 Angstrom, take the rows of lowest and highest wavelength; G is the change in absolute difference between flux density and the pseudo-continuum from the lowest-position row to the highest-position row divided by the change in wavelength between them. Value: -0.09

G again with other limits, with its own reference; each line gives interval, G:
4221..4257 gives 0.10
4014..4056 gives -0.04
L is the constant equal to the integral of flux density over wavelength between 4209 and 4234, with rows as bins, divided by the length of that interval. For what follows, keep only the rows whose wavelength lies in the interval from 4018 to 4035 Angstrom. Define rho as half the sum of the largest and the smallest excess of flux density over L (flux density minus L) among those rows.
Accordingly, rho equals 2.3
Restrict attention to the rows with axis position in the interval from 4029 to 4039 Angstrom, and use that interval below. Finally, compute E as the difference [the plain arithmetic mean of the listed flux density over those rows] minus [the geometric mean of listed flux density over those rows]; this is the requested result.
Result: 0.088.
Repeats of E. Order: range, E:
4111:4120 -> 0.054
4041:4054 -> 0.088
